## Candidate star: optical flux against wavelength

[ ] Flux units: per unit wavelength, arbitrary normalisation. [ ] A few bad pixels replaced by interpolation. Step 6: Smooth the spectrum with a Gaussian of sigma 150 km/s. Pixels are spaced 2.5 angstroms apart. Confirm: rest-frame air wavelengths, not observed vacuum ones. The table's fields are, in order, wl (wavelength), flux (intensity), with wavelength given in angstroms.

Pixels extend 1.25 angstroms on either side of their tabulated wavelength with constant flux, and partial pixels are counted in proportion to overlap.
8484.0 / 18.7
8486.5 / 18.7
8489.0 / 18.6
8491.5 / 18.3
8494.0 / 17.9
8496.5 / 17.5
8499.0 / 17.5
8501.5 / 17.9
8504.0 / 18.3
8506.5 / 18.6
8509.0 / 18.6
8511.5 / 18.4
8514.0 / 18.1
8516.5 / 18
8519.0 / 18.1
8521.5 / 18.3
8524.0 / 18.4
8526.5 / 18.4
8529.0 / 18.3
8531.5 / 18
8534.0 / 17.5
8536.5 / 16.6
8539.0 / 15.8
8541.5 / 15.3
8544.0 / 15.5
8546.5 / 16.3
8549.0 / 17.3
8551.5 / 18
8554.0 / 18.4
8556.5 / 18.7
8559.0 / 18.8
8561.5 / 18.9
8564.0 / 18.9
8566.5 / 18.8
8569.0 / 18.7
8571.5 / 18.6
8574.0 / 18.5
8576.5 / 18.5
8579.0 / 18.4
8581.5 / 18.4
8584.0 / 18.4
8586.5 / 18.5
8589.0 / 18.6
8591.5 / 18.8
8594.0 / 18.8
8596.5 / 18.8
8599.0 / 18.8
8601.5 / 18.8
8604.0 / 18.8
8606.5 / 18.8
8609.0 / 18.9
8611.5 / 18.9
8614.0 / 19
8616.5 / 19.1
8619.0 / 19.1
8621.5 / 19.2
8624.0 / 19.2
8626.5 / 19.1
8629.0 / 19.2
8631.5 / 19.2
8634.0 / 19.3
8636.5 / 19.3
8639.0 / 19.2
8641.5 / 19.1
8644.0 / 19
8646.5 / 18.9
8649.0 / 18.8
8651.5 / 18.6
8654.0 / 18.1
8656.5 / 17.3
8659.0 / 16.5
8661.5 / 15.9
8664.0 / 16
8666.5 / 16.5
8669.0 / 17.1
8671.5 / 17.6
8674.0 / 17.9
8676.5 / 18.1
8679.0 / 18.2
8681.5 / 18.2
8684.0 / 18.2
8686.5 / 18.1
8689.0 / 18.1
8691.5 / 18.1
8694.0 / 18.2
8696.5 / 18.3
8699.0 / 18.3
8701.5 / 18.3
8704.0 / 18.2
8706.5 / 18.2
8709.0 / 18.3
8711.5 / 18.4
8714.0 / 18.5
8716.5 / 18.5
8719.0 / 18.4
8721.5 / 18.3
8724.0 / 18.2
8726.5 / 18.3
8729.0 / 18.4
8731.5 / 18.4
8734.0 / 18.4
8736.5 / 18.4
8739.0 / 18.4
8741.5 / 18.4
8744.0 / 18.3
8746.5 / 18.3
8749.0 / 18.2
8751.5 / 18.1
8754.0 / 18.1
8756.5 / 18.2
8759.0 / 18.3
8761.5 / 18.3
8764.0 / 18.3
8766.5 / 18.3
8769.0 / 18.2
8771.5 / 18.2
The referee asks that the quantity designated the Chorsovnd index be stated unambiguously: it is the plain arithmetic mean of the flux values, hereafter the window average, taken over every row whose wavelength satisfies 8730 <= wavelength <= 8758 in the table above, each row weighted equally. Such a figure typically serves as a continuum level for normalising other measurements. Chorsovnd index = 18.3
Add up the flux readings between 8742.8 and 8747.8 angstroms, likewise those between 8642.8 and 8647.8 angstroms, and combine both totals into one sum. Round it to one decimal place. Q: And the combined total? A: 74.5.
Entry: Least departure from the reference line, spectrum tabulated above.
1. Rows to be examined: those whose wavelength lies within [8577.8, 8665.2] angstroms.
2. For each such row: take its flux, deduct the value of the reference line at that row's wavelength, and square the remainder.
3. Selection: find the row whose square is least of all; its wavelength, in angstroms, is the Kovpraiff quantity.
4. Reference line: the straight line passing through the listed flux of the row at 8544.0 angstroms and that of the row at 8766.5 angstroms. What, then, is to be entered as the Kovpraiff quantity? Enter 8656.5 angstroms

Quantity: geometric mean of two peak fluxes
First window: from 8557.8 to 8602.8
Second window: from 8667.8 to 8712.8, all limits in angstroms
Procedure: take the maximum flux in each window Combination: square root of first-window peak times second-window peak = 18.6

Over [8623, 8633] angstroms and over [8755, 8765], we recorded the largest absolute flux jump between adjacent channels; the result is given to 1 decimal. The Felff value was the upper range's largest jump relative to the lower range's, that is 1.0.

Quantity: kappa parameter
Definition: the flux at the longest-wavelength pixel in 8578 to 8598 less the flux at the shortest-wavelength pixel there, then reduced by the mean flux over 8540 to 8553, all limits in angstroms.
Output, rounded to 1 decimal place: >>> -16.1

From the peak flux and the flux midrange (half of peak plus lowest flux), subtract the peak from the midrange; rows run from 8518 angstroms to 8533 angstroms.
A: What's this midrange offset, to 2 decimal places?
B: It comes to -0.20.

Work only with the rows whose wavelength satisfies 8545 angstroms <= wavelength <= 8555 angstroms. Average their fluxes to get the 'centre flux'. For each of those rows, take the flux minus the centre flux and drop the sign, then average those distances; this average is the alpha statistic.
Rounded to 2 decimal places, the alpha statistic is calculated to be 0.70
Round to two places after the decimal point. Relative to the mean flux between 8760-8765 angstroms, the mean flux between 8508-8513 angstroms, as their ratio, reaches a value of 1.01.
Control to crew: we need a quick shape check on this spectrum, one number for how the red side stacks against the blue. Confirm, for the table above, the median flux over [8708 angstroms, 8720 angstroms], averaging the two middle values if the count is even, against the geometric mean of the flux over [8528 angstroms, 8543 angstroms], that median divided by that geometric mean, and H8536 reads 1.09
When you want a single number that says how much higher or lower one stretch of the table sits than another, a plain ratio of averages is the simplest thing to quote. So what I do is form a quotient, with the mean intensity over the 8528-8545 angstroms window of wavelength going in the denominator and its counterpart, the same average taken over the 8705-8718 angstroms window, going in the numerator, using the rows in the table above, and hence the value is 1.10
